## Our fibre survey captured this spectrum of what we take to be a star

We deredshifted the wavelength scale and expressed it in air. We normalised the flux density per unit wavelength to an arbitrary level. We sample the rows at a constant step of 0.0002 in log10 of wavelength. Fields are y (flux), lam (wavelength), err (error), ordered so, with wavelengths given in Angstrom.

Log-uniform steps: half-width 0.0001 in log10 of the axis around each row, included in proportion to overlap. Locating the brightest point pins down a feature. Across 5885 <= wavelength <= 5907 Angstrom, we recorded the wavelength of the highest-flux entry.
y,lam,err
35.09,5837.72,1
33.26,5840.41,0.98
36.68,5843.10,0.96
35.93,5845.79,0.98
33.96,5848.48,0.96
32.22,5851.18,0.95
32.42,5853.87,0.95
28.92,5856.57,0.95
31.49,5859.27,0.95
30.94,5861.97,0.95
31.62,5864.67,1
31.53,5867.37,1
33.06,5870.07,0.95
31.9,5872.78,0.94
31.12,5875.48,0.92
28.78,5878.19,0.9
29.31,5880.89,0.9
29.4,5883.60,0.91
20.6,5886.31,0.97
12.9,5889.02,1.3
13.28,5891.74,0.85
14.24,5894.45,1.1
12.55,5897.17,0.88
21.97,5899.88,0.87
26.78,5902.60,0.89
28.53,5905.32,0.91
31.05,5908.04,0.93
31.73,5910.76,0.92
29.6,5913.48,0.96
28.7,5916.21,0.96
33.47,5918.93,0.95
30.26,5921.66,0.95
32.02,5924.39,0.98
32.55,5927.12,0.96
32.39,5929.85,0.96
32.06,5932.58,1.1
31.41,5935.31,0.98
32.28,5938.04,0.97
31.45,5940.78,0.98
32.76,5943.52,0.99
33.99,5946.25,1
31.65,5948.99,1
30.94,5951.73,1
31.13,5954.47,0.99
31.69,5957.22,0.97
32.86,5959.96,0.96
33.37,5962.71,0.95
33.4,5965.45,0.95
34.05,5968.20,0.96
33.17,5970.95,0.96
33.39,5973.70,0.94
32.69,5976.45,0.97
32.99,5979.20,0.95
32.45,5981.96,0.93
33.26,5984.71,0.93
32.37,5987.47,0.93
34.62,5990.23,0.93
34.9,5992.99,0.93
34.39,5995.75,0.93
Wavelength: 5905.32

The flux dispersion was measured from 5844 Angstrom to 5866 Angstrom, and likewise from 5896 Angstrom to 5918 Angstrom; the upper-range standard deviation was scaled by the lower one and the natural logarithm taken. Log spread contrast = 1.1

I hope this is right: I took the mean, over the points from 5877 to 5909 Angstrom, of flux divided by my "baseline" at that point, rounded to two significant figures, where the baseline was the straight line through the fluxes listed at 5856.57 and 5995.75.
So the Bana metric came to 0.74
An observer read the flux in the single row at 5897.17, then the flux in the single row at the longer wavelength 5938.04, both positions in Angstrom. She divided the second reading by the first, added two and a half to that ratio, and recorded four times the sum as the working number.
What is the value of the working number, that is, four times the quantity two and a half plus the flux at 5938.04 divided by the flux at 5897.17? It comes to 20.3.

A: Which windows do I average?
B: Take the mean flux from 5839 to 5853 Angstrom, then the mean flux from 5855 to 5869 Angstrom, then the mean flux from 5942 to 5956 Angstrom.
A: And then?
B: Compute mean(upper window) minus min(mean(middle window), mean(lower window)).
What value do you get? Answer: 1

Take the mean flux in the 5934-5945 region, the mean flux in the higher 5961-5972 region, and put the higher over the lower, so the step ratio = 1.0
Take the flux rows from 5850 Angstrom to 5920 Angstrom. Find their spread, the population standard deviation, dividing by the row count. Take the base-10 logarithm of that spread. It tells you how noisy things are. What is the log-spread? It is 0.82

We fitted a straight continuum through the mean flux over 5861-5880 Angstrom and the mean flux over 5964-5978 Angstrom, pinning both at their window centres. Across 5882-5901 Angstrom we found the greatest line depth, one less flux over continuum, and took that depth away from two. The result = 1.39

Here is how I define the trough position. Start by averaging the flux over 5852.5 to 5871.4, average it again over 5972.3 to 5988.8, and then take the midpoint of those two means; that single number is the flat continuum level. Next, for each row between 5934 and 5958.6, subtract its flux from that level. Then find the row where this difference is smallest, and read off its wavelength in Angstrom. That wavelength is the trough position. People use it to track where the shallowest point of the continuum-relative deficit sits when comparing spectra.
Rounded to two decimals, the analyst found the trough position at 5946.25 Angstrom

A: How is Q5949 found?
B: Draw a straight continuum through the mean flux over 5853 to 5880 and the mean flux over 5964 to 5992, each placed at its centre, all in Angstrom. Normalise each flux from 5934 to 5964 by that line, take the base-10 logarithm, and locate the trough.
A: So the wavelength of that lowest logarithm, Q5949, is 5951.73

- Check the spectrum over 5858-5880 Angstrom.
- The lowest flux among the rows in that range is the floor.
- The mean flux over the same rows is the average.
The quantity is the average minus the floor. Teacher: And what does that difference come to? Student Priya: 2.5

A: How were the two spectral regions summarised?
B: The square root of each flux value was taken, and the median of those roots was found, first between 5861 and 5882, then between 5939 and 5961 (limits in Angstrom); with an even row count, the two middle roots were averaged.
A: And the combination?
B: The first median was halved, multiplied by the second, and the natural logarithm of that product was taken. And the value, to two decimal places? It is 2.76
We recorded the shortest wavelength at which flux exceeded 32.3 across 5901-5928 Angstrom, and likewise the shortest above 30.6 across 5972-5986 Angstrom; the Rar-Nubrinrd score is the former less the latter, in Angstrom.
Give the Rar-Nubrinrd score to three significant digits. -54.8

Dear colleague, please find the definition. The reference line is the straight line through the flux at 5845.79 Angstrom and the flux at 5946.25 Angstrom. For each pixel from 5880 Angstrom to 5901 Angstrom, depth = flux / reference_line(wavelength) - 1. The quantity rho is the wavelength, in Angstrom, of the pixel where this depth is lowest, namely 5897.17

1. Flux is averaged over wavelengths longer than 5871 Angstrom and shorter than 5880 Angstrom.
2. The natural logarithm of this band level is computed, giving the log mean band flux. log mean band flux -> 3.42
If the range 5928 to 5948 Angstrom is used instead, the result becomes 3.48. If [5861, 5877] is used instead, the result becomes 3.46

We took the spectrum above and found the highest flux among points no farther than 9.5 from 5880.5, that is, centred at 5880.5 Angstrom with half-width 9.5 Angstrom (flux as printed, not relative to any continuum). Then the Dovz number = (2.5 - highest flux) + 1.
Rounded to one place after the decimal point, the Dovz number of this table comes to -28.4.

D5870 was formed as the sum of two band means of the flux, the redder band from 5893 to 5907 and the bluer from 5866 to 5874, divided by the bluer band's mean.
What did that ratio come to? 1.65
